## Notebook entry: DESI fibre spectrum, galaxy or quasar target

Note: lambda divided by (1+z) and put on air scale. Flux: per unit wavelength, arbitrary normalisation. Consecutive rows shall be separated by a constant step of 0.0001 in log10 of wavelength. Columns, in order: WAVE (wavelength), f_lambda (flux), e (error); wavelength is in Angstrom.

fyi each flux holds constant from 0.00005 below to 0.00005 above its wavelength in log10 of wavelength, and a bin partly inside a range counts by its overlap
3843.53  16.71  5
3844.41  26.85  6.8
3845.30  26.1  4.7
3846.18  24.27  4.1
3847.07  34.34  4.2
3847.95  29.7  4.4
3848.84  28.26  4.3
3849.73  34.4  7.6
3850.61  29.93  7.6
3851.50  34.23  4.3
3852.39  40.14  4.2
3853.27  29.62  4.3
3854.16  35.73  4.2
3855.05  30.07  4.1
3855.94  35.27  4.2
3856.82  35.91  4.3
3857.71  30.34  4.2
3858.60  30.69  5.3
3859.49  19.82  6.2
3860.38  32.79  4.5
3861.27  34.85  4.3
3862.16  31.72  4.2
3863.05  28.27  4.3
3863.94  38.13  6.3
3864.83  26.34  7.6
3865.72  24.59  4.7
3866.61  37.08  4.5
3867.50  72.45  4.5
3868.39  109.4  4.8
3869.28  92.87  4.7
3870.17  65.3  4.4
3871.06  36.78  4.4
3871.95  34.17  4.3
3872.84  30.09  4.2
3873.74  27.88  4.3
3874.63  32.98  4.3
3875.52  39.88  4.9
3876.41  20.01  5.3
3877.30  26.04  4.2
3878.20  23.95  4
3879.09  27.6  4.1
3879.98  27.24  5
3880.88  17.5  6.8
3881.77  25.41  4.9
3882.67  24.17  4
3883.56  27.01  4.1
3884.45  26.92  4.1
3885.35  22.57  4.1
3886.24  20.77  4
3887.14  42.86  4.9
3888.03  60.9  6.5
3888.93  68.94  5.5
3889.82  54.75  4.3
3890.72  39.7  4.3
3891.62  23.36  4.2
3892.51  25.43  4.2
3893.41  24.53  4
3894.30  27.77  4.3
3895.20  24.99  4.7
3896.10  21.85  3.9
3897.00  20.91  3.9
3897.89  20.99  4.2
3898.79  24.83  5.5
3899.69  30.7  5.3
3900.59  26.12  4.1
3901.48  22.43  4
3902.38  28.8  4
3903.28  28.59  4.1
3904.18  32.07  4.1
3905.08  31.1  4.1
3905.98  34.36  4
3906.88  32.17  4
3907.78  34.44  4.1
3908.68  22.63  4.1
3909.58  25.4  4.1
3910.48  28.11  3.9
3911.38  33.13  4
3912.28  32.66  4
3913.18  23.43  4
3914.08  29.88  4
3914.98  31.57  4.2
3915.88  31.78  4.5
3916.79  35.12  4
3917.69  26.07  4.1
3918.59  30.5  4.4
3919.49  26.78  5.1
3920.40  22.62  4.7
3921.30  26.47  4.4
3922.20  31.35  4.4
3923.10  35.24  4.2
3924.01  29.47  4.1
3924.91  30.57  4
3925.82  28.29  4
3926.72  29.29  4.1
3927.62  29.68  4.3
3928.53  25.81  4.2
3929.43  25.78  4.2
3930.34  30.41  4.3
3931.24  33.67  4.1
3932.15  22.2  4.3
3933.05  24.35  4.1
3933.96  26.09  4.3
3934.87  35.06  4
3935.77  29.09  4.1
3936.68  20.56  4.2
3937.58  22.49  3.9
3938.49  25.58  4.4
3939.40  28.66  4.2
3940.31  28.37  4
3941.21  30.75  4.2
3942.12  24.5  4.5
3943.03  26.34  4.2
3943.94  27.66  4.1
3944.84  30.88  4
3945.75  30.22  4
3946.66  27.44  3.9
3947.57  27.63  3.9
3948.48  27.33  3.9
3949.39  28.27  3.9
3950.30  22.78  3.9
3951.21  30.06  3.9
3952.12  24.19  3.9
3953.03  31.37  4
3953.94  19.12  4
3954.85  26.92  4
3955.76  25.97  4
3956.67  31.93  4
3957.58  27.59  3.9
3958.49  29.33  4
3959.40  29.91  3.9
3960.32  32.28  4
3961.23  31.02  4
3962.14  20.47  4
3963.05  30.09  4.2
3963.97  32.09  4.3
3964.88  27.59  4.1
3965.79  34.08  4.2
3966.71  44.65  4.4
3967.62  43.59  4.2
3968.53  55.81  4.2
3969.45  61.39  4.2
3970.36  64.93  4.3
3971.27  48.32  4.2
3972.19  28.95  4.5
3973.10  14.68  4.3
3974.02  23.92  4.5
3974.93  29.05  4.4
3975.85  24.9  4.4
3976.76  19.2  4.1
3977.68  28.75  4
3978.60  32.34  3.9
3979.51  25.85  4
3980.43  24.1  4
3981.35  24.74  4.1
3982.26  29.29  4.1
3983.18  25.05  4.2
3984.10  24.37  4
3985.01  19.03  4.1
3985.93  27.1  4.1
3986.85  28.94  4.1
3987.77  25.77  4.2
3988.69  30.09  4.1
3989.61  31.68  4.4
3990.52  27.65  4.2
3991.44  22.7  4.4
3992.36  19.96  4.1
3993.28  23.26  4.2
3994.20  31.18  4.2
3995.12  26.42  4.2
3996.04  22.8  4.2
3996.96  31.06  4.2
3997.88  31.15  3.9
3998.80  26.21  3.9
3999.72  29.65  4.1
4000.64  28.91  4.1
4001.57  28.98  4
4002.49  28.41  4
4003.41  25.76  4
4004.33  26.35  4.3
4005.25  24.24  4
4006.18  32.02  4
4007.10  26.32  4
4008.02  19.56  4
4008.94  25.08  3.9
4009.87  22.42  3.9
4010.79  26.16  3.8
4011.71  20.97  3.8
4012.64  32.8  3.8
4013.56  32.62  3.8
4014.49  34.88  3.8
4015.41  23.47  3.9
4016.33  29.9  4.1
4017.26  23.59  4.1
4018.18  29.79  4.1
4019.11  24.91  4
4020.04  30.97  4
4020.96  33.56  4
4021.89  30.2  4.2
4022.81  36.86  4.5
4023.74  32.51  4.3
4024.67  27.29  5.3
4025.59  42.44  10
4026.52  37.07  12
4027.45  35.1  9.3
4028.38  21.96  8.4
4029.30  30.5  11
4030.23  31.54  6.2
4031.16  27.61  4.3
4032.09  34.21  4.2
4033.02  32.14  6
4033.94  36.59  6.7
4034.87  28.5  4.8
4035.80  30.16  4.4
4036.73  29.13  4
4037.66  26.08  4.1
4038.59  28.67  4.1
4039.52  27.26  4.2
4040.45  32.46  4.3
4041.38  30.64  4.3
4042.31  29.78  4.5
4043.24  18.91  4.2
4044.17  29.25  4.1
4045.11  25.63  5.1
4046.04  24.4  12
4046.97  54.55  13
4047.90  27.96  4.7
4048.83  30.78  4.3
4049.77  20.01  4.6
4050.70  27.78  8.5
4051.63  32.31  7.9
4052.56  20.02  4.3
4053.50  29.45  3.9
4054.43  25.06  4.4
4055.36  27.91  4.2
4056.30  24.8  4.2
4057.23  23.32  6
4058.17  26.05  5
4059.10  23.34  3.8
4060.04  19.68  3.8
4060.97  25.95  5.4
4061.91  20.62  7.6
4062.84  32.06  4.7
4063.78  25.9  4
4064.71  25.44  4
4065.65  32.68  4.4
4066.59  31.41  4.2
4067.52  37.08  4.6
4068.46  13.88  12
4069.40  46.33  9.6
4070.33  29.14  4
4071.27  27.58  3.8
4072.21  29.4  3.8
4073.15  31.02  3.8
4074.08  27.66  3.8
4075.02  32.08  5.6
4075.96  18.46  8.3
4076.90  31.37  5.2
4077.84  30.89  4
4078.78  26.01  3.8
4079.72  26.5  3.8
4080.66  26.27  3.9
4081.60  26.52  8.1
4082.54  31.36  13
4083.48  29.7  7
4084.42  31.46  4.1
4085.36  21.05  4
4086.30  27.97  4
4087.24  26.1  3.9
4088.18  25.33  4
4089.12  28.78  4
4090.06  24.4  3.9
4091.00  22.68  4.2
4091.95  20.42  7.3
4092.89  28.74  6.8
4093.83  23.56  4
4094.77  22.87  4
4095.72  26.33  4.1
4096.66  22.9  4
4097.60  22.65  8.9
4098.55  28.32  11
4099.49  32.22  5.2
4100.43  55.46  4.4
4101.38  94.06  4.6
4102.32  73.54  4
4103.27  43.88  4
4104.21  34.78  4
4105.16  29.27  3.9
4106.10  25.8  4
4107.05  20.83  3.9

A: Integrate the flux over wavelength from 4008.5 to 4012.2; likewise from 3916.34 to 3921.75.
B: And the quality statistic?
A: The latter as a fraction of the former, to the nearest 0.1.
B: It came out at 1.7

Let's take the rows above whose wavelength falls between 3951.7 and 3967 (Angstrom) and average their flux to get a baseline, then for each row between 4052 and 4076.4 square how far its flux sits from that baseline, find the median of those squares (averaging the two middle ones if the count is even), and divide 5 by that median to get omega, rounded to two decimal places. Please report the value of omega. 0.43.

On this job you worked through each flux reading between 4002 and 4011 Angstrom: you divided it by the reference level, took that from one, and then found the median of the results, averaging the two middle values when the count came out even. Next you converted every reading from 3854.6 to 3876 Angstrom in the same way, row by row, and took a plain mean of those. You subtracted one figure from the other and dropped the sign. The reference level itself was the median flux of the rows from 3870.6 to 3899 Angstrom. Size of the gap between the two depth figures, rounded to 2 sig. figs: 0.56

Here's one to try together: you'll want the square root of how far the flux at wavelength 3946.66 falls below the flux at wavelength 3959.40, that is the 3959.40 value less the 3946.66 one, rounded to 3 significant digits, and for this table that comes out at 1.57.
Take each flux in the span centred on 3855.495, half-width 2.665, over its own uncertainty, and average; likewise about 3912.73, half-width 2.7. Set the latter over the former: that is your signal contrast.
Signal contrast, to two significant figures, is 0.95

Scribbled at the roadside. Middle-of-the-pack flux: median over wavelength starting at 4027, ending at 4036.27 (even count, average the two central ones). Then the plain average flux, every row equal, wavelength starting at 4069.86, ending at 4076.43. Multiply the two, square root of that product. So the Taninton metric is 29.4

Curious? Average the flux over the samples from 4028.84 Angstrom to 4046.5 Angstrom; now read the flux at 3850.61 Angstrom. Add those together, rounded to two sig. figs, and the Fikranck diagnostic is 59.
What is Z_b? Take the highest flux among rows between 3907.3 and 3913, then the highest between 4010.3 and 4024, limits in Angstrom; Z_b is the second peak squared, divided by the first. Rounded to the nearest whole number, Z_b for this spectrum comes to 39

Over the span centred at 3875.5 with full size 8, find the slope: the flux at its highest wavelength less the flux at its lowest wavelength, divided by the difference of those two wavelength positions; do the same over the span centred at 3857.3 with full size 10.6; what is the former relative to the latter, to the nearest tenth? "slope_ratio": 1.1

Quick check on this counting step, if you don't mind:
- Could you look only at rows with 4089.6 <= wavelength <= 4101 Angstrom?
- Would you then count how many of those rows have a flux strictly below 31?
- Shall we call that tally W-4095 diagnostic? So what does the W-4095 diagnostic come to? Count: 10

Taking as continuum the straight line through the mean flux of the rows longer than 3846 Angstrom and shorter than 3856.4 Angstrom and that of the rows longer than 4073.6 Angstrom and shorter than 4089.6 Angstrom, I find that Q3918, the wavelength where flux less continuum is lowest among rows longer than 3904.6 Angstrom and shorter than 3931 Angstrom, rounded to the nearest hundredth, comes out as 3908.68 Angstrom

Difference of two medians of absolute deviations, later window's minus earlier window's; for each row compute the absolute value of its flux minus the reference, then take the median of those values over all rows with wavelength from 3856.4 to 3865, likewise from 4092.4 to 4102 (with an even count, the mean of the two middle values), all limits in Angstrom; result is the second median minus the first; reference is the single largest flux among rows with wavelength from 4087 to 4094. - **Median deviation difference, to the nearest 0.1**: 2.1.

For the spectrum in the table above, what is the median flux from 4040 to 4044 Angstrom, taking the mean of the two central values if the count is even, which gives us 30.2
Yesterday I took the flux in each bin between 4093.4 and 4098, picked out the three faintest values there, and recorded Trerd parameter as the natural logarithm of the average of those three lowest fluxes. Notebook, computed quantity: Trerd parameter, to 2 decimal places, 3.13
